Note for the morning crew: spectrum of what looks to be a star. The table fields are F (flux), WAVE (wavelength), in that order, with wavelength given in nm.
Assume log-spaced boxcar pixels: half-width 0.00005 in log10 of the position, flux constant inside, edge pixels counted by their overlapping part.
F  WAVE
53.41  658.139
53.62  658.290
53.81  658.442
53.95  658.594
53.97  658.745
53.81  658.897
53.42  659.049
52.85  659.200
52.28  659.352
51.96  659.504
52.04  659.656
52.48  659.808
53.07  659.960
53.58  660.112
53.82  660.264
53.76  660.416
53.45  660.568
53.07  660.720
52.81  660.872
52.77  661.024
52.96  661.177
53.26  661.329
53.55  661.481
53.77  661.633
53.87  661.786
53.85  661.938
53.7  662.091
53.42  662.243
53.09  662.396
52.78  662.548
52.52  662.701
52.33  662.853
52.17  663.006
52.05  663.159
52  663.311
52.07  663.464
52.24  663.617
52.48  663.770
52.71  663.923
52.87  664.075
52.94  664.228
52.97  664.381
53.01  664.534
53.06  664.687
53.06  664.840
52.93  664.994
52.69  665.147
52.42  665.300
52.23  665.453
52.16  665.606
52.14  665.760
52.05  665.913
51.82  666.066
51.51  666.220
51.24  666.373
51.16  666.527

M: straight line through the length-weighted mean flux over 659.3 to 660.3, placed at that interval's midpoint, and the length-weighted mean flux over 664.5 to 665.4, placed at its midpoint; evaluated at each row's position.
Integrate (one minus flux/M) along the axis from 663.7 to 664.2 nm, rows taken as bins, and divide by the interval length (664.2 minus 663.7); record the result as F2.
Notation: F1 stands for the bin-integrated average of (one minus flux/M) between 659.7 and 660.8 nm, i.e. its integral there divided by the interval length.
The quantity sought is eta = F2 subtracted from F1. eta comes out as -0.013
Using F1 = -0.011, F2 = 0.002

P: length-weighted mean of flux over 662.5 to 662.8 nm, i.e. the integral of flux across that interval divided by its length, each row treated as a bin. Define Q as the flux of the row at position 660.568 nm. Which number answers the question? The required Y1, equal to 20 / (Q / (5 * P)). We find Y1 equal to 98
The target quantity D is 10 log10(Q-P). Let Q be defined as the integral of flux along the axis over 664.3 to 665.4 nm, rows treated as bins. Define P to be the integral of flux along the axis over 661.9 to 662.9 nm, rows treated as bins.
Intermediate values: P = 53.1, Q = 58.1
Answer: 7.0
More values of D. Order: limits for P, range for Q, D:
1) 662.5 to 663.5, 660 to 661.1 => 8.1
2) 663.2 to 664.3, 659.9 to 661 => -0.2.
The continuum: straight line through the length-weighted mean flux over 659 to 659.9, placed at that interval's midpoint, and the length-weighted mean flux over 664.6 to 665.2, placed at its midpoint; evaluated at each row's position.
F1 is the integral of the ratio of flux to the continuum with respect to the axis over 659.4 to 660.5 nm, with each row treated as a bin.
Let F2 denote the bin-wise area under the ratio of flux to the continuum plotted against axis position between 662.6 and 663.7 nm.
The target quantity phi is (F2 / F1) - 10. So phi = -9.02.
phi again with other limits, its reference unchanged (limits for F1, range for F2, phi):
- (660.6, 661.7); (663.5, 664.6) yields -9.01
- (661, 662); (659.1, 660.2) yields -8.91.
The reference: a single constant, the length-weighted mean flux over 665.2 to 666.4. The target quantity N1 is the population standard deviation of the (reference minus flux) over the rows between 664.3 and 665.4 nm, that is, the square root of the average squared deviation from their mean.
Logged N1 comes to 0.22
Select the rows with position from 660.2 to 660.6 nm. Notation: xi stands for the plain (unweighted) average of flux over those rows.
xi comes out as 53.7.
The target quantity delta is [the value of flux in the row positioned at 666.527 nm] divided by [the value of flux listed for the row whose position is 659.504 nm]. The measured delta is 0.98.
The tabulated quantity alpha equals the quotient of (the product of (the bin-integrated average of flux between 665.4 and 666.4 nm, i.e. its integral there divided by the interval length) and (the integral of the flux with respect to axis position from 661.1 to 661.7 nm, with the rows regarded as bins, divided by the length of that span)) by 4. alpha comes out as 692.7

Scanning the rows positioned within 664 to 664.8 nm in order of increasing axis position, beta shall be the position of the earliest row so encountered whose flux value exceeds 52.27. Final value 664.075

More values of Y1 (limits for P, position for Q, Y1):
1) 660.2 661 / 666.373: 104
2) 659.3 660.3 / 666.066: 102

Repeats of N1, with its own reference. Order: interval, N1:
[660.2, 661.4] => 0.38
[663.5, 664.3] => 0.26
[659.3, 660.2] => 0.58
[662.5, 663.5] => 0.27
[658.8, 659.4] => 0.58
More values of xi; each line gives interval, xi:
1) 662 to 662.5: 53.4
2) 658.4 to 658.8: 53.9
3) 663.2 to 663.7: 52.1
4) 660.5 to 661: 53.1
